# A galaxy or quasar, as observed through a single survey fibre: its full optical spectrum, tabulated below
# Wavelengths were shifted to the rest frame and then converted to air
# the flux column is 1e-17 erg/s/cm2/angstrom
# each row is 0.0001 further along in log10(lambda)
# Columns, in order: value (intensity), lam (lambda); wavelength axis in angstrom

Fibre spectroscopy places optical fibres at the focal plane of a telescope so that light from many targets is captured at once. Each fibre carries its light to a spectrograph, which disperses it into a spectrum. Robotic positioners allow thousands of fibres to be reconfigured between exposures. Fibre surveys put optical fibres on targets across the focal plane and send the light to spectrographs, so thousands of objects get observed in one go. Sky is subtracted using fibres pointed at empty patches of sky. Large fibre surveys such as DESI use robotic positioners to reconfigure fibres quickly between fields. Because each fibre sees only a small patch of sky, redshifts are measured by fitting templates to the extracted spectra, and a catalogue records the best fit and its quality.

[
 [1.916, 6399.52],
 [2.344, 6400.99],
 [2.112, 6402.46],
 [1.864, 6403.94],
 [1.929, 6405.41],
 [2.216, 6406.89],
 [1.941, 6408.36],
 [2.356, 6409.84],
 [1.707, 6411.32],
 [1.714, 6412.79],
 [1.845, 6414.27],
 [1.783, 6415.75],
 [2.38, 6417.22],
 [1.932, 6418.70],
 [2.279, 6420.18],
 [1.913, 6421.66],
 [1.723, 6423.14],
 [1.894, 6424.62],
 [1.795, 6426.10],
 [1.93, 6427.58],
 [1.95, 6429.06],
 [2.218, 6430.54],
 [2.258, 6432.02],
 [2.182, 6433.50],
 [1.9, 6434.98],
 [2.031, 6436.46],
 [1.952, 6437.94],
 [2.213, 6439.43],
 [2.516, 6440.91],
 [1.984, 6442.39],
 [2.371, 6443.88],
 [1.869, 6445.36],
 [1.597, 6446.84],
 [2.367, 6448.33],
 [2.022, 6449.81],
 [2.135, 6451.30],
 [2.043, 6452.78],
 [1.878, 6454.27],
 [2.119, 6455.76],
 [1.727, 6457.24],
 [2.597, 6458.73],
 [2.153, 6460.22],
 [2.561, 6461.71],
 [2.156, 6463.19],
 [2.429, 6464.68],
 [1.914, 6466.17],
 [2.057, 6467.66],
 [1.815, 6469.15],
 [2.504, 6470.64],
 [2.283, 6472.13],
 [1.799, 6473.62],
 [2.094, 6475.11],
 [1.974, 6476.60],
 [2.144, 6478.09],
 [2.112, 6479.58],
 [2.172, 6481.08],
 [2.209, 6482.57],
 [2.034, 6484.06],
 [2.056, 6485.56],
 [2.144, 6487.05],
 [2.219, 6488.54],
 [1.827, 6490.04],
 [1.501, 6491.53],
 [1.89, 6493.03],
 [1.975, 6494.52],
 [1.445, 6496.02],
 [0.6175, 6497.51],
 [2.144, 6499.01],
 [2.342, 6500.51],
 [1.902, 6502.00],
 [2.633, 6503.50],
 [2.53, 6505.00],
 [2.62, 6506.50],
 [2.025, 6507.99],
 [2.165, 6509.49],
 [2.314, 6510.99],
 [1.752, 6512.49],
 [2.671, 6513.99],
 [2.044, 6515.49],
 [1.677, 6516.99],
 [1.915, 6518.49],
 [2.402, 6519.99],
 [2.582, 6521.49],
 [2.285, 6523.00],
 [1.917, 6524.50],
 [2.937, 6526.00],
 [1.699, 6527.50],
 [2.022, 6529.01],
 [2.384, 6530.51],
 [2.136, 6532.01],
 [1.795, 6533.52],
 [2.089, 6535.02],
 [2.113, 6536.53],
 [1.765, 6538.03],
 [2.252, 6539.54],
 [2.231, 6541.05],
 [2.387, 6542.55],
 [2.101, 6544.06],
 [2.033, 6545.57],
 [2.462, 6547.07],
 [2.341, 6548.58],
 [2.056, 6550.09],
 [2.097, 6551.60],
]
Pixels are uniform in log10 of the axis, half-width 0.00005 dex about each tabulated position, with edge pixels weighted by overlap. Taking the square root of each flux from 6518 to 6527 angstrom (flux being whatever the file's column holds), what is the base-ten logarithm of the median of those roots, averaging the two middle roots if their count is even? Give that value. 0.185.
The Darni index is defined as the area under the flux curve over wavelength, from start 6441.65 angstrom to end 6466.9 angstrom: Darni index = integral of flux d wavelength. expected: 53.4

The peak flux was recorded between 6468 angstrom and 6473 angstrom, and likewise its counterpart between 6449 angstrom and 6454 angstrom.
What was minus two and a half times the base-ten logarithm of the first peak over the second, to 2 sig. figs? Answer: -0.17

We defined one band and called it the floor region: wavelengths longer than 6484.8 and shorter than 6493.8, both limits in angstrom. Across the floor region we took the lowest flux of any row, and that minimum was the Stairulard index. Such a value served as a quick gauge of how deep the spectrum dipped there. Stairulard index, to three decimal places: 1.501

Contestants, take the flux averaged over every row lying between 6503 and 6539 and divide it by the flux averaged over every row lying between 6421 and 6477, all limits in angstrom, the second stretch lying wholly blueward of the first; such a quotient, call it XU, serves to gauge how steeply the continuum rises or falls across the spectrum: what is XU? 1.05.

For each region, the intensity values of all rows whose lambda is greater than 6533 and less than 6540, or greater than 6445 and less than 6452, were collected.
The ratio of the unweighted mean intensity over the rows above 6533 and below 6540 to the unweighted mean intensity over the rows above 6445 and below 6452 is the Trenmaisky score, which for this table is 1.00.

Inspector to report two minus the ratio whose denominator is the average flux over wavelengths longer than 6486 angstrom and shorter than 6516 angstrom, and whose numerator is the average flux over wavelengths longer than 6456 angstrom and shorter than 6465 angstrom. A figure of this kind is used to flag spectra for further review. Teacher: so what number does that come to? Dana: 0.89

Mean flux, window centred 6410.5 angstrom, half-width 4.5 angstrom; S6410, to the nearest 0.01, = 1.96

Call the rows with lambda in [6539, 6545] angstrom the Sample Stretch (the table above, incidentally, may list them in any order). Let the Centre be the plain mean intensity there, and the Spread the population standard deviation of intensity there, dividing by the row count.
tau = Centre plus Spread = 2.34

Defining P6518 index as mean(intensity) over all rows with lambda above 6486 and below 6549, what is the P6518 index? 2.10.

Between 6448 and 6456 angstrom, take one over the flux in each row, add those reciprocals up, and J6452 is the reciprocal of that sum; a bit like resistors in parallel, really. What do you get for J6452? 0.347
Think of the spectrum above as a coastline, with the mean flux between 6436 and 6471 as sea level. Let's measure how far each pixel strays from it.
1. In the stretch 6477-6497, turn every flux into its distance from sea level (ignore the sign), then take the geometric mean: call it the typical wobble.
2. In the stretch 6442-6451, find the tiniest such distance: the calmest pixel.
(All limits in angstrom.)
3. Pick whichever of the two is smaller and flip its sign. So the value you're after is -0.09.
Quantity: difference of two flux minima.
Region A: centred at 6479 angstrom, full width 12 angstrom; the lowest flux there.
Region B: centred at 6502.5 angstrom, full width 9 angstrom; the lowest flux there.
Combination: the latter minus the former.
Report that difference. 0.10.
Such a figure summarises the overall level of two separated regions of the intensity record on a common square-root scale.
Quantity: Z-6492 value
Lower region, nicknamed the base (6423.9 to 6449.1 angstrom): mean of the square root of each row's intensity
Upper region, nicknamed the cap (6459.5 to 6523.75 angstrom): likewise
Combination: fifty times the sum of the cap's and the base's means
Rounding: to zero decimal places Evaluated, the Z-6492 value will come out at 144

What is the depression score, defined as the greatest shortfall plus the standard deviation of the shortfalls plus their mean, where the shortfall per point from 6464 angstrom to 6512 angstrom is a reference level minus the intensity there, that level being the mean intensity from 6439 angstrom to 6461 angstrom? 1.9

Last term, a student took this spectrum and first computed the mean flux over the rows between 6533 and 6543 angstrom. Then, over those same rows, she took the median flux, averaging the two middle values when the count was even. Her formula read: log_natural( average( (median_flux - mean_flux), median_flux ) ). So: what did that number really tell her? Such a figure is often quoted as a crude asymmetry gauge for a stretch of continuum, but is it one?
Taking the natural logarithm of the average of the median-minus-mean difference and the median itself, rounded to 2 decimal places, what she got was 0.07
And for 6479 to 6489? 0.07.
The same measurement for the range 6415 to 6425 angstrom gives -0.08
